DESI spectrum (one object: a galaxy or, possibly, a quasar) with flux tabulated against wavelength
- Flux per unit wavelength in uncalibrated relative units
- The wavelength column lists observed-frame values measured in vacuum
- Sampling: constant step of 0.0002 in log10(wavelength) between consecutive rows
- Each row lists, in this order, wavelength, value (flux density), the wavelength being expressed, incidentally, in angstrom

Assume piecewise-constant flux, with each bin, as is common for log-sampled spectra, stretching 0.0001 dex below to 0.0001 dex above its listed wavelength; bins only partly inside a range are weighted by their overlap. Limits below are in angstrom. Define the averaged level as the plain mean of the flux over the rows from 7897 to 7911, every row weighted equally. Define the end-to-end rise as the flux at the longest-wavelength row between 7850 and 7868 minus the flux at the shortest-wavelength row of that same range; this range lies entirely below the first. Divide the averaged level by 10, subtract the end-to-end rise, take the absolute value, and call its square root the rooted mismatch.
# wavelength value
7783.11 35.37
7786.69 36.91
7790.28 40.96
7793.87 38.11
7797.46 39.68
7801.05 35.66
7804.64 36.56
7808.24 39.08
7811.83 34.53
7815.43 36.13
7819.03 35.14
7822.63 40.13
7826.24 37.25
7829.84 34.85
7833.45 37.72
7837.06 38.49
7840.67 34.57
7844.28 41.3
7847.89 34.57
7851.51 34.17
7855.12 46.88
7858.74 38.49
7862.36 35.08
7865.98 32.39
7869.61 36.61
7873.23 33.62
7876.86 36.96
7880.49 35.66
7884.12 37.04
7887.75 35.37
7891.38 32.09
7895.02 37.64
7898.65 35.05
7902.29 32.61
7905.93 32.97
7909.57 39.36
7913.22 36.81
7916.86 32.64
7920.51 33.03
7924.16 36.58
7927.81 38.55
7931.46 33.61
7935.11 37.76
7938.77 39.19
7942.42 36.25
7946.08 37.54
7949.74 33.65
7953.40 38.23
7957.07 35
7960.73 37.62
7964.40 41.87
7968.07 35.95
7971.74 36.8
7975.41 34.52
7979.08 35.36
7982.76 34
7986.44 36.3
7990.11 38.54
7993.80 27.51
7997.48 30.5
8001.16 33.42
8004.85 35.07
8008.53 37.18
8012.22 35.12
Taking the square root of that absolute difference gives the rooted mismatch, 2.30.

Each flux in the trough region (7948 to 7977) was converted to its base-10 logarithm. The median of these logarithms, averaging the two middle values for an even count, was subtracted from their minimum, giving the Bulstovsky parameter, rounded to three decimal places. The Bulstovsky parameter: -0.034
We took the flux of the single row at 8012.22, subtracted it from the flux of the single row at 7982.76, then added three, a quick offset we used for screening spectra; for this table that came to 2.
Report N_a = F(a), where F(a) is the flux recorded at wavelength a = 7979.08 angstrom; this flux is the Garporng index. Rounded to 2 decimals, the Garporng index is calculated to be 35.36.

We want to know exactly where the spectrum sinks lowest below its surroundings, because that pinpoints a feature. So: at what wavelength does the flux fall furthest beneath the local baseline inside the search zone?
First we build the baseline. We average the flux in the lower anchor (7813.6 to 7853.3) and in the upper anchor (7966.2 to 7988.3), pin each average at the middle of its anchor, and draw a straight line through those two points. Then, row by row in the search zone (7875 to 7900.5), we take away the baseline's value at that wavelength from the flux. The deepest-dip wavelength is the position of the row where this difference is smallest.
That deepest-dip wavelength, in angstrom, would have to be 7891.38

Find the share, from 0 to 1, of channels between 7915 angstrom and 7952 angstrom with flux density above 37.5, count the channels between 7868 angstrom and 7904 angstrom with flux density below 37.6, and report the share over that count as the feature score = 0.044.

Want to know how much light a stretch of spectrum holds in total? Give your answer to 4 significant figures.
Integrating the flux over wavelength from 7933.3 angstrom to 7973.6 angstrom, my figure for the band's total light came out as 1501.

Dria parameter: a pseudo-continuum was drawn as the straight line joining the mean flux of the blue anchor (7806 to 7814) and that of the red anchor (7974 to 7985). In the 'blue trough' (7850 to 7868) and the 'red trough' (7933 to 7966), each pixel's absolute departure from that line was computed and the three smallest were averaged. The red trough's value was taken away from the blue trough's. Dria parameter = 1.0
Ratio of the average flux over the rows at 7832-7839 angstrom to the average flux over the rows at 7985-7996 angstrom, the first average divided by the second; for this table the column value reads 1.12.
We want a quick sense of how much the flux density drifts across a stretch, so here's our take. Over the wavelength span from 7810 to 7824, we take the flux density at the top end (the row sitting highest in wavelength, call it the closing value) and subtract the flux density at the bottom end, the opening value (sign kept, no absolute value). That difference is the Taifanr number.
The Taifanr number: 5.6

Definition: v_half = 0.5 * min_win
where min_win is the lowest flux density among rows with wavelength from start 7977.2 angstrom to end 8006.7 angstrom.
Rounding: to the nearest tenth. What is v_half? 13.8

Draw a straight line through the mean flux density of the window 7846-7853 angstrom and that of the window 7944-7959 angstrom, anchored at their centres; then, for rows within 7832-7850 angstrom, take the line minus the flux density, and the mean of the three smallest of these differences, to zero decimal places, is -5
